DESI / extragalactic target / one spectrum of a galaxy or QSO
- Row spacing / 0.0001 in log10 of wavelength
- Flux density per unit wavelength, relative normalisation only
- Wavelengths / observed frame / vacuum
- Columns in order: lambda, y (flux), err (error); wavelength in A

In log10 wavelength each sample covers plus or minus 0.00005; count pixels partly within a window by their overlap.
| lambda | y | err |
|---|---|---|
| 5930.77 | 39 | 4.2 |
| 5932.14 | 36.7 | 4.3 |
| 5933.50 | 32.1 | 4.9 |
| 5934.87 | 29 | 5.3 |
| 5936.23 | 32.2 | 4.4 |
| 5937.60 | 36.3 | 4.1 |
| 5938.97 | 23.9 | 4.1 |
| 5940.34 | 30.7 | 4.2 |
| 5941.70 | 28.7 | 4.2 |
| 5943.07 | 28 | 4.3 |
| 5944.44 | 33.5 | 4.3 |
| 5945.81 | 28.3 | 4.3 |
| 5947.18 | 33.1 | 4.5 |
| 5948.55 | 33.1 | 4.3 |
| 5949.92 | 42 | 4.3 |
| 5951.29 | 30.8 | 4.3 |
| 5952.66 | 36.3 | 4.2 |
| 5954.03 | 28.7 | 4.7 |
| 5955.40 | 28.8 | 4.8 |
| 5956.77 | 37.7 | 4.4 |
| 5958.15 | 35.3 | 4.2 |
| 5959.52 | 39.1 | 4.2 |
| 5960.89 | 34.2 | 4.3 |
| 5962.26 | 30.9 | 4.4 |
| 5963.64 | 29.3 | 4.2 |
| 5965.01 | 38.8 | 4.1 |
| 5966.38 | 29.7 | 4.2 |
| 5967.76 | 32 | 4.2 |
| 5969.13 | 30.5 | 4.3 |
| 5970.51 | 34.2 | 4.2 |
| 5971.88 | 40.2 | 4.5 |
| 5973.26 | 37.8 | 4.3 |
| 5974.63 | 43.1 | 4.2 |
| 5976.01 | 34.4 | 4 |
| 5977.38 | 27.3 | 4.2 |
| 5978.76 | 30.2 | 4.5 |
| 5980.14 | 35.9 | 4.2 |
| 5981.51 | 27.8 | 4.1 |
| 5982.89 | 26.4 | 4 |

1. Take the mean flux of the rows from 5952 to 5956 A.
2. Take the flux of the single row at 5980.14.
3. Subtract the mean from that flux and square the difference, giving 21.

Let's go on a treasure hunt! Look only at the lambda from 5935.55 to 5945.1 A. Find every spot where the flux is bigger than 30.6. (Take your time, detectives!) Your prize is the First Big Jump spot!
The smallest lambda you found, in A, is 5936.23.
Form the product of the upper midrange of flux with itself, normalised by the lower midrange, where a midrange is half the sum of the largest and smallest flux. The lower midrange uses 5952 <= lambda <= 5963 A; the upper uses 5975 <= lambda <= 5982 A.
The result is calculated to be 29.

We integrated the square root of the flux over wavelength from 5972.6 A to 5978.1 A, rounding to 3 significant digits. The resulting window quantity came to 32.7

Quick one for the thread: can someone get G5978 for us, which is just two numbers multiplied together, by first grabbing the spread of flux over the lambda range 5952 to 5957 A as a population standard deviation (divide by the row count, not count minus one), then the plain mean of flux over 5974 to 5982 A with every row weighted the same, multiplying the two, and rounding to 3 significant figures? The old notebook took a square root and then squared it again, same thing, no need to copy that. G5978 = 138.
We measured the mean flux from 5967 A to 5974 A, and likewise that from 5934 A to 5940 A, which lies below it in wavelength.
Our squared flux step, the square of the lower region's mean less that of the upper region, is 21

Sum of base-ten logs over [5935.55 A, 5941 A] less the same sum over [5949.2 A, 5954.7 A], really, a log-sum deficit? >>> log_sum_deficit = -0.20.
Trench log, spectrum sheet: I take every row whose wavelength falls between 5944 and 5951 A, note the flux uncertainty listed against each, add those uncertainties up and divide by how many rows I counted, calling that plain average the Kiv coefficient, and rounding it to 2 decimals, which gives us 4.34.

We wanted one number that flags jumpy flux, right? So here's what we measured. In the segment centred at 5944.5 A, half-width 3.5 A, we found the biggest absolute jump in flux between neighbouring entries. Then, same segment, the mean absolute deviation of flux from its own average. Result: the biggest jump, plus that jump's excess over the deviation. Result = 8.6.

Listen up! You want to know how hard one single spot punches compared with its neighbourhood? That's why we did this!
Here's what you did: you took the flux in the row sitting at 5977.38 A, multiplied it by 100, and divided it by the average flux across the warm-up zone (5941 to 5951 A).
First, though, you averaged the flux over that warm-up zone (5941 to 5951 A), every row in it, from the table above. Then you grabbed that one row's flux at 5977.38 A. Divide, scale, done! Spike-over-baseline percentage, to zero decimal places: 84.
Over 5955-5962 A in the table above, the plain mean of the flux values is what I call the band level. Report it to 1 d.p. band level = 35.0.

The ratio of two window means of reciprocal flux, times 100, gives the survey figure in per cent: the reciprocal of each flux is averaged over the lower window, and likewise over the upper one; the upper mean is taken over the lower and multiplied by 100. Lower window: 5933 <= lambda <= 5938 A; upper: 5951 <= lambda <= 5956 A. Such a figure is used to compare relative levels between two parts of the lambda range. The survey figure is 104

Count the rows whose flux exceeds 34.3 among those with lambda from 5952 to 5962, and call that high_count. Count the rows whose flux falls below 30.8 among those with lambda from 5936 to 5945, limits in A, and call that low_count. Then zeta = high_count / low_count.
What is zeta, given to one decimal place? 1.0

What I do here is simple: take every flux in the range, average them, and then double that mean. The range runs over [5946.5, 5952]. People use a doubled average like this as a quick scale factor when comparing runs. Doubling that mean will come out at 70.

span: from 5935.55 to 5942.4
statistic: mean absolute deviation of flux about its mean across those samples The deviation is 3.25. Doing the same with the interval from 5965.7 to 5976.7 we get 3.85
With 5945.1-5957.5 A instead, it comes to 3.64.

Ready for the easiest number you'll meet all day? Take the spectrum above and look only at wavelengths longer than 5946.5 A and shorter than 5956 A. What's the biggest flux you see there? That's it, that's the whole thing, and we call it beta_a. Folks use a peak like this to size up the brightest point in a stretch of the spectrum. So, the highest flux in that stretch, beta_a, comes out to 42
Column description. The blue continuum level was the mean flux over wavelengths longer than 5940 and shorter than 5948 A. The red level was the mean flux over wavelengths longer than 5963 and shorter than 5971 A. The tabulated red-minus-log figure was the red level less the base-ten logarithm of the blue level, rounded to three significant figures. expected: 30.9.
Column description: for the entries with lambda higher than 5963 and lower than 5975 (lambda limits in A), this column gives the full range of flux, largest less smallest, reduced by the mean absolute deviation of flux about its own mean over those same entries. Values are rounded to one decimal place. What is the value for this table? 9.4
